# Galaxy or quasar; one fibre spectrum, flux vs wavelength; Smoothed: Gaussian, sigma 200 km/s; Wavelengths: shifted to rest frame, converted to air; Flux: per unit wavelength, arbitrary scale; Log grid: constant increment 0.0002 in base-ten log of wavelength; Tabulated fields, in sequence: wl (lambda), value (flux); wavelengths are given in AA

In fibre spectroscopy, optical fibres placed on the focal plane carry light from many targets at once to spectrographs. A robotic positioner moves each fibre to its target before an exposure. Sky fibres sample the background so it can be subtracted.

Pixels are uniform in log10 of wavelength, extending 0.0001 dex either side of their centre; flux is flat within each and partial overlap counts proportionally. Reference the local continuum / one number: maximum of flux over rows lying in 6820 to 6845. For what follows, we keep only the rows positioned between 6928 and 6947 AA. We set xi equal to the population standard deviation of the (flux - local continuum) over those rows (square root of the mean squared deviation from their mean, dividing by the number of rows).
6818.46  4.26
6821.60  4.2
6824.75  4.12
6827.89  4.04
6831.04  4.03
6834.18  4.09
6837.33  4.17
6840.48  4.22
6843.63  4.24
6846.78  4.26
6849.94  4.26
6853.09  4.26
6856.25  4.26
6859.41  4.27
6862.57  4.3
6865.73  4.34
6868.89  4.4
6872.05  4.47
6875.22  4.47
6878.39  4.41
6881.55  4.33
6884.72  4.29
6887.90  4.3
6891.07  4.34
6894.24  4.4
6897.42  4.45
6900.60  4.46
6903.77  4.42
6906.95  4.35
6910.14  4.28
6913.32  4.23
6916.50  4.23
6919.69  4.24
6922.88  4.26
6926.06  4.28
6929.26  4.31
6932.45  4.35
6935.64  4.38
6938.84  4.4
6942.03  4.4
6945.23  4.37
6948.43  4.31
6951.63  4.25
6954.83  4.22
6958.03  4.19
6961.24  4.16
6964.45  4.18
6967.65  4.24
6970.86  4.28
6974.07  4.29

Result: 0.031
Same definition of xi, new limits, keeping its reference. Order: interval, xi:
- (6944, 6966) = 0.071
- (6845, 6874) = 0.072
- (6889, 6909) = 0.046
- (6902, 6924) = 0.067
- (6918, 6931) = 0.026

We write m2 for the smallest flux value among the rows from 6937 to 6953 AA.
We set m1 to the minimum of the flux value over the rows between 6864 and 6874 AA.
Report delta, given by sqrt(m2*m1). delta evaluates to 4.29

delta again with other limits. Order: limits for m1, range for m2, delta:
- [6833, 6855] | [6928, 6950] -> 4.20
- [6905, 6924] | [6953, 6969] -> 4.19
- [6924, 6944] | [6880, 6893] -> 4.28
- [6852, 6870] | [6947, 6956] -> 4.24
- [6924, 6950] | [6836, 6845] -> 4.22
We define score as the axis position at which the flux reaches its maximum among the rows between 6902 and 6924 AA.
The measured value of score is 6903.77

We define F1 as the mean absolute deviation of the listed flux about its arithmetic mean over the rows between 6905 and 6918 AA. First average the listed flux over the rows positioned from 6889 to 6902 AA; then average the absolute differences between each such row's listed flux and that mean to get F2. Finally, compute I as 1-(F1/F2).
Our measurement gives 0.0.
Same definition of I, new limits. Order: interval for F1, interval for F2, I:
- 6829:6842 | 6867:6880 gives -1.1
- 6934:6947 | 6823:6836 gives 0.6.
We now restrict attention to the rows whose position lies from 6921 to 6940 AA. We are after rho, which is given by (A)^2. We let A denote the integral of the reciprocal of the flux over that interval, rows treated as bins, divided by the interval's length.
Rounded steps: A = 0.231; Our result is 0.053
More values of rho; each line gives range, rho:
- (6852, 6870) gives 0.054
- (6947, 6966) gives 0.056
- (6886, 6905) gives 0.052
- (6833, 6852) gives 0.056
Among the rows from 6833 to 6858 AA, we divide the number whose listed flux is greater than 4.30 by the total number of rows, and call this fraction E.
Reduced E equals 0.0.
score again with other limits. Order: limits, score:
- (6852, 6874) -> 6872.05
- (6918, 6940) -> 6938.84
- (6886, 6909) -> 6900.60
